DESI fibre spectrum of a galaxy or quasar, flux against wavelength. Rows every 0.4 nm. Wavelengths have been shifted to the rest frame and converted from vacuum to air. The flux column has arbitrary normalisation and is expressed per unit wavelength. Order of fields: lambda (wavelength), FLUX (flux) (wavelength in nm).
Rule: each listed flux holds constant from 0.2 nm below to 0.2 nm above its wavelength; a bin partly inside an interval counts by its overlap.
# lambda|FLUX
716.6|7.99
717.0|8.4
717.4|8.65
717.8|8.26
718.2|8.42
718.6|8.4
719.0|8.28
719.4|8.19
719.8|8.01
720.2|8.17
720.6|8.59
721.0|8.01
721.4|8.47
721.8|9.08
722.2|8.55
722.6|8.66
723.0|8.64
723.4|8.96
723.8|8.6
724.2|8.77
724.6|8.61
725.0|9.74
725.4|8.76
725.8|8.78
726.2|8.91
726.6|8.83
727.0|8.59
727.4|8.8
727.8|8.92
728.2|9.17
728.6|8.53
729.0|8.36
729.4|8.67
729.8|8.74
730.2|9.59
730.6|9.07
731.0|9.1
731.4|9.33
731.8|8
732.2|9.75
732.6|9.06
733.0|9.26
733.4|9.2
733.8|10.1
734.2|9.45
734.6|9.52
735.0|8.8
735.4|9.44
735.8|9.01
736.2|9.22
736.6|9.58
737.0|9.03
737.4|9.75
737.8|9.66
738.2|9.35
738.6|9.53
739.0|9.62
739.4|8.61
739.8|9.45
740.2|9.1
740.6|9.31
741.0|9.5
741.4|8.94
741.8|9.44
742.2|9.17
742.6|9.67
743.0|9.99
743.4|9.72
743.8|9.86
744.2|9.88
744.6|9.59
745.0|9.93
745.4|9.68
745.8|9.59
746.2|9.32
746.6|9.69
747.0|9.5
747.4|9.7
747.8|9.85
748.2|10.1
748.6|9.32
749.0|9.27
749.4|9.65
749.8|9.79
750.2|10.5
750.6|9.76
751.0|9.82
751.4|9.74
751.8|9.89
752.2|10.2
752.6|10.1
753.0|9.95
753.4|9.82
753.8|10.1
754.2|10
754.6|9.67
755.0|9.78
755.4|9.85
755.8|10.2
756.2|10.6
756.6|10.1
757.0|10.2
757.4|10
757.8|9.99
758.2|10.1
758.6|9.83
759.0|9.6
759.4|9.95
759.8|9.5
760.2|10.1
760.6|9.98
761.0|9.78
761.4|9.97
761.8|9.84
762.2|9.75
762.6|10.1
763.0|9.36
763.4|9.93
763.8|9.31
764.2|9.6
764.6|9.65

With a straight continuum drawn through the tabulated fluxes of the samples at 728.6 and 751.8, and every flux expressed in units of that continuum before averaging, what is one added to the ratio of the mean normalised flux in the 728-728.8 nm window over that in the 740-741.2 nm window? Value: 2.031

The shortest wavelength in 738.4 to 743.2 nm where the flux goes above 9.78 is 743.0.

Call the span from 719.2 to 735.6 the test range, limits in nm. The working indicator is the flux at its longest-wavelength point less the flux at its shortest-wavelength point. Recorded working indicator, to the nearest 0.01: 1.25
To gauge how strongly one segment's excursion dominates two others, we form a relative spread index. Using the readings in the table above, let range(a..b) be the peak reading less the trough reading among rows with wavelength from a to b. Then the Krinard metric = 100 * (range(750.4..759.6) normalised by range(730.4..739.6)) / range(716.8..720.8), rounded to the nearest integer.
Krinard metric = 74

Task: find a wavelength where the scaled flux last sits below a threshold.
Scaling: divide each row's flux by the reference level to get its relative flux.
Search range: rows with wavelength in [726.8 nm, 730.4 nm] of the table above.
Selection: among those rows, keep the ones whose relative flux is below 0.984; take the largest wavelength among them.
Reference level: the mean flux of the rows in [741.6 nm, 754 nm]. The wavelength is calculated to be 730.2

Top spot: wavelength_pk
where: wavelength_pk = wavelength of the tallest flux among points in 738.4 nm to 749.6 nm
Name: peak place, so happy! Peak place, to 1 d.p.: 748.2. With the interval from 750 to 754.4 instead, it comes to 750.2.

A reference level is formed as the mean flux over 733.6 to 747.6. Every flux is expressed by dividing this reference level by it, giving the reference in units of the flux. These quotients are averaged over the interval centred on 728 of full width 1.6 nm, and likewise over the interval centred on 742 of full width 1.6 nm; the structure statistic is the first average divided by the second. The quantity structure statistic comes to 1.05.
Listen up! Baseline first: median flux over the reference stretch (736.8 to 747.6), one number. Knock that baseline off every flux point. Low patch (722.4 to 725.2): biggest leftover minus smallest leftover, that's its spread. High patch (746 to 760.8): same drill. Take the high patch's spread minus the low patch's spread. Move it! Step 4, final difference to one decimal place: 0.2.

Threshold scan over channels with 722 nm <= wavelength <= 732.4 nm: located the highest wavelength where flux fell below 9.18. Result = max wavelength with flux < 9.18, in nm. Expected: 731.8 nm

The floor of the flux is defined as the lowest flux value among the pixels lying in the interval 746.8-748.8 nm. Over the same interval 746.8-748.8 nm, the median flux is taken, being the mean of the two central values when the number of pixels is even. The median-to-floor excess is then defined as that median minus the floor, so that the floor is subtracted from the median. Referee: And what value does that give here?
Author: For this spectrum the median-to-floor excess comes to 0.38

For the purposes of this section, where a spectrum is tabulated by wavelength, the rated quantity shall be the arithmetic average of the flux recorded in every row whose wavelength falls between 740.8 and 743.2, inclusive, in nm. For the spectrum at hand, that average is 9.5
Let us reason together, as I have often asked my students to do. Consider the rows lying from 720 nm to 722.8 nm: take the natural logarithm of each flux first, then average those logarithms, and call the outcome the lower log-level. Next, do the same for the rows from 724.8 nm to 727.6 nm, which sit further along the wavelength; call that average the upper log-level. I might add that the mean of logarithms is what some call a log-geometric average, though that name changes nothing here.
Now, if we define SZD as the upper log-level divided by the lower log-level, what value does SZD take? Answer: 1.02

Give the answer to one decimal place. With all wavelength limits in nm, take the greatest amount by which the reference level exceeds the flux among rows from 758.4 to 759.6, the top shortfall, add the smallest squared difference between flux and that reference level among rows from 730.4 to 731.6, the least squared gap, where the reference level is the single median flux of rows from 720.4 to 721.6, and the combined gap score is -0.8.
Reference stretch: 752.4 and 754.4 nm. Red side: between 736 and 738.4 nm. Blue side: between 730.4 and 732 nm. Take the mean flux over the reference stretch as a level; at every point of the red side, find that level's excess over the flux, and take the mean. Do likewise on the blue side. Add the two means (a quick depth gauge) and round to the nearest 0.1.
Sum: 1.7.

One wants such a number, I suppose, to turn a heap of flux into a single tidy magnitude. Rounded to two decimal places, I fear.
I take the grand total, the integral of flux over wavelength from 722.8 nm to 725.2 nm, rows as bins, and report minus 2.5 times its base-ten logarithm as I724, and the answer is -3.32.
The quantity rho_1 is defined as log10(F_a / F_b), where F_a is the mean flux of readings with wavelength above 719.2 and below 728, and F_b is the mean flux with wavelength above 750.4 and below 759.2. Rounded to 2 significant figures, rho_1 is -0.061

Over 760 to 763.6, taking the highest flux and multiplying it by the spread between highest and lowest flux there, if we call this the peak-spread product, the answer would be 7.5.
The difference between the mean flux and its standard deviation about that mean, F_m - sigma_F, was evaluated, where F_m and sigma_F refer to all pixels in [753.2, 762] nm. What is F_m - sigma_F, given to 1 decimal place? 9.7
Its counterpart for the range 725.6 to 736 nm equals 8.6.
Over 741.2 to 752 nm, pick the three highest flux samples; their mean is 10.2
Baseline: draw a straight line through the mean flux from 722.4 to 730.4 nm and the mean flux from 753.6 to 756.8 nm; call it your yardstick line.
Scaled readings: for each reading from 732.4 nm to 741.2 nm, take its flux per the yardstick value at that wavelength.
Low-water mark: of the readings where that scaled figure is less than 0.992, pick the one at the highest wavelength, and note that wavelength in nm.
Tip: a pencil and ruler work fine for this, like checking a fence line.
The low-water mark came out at 740.6 nm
